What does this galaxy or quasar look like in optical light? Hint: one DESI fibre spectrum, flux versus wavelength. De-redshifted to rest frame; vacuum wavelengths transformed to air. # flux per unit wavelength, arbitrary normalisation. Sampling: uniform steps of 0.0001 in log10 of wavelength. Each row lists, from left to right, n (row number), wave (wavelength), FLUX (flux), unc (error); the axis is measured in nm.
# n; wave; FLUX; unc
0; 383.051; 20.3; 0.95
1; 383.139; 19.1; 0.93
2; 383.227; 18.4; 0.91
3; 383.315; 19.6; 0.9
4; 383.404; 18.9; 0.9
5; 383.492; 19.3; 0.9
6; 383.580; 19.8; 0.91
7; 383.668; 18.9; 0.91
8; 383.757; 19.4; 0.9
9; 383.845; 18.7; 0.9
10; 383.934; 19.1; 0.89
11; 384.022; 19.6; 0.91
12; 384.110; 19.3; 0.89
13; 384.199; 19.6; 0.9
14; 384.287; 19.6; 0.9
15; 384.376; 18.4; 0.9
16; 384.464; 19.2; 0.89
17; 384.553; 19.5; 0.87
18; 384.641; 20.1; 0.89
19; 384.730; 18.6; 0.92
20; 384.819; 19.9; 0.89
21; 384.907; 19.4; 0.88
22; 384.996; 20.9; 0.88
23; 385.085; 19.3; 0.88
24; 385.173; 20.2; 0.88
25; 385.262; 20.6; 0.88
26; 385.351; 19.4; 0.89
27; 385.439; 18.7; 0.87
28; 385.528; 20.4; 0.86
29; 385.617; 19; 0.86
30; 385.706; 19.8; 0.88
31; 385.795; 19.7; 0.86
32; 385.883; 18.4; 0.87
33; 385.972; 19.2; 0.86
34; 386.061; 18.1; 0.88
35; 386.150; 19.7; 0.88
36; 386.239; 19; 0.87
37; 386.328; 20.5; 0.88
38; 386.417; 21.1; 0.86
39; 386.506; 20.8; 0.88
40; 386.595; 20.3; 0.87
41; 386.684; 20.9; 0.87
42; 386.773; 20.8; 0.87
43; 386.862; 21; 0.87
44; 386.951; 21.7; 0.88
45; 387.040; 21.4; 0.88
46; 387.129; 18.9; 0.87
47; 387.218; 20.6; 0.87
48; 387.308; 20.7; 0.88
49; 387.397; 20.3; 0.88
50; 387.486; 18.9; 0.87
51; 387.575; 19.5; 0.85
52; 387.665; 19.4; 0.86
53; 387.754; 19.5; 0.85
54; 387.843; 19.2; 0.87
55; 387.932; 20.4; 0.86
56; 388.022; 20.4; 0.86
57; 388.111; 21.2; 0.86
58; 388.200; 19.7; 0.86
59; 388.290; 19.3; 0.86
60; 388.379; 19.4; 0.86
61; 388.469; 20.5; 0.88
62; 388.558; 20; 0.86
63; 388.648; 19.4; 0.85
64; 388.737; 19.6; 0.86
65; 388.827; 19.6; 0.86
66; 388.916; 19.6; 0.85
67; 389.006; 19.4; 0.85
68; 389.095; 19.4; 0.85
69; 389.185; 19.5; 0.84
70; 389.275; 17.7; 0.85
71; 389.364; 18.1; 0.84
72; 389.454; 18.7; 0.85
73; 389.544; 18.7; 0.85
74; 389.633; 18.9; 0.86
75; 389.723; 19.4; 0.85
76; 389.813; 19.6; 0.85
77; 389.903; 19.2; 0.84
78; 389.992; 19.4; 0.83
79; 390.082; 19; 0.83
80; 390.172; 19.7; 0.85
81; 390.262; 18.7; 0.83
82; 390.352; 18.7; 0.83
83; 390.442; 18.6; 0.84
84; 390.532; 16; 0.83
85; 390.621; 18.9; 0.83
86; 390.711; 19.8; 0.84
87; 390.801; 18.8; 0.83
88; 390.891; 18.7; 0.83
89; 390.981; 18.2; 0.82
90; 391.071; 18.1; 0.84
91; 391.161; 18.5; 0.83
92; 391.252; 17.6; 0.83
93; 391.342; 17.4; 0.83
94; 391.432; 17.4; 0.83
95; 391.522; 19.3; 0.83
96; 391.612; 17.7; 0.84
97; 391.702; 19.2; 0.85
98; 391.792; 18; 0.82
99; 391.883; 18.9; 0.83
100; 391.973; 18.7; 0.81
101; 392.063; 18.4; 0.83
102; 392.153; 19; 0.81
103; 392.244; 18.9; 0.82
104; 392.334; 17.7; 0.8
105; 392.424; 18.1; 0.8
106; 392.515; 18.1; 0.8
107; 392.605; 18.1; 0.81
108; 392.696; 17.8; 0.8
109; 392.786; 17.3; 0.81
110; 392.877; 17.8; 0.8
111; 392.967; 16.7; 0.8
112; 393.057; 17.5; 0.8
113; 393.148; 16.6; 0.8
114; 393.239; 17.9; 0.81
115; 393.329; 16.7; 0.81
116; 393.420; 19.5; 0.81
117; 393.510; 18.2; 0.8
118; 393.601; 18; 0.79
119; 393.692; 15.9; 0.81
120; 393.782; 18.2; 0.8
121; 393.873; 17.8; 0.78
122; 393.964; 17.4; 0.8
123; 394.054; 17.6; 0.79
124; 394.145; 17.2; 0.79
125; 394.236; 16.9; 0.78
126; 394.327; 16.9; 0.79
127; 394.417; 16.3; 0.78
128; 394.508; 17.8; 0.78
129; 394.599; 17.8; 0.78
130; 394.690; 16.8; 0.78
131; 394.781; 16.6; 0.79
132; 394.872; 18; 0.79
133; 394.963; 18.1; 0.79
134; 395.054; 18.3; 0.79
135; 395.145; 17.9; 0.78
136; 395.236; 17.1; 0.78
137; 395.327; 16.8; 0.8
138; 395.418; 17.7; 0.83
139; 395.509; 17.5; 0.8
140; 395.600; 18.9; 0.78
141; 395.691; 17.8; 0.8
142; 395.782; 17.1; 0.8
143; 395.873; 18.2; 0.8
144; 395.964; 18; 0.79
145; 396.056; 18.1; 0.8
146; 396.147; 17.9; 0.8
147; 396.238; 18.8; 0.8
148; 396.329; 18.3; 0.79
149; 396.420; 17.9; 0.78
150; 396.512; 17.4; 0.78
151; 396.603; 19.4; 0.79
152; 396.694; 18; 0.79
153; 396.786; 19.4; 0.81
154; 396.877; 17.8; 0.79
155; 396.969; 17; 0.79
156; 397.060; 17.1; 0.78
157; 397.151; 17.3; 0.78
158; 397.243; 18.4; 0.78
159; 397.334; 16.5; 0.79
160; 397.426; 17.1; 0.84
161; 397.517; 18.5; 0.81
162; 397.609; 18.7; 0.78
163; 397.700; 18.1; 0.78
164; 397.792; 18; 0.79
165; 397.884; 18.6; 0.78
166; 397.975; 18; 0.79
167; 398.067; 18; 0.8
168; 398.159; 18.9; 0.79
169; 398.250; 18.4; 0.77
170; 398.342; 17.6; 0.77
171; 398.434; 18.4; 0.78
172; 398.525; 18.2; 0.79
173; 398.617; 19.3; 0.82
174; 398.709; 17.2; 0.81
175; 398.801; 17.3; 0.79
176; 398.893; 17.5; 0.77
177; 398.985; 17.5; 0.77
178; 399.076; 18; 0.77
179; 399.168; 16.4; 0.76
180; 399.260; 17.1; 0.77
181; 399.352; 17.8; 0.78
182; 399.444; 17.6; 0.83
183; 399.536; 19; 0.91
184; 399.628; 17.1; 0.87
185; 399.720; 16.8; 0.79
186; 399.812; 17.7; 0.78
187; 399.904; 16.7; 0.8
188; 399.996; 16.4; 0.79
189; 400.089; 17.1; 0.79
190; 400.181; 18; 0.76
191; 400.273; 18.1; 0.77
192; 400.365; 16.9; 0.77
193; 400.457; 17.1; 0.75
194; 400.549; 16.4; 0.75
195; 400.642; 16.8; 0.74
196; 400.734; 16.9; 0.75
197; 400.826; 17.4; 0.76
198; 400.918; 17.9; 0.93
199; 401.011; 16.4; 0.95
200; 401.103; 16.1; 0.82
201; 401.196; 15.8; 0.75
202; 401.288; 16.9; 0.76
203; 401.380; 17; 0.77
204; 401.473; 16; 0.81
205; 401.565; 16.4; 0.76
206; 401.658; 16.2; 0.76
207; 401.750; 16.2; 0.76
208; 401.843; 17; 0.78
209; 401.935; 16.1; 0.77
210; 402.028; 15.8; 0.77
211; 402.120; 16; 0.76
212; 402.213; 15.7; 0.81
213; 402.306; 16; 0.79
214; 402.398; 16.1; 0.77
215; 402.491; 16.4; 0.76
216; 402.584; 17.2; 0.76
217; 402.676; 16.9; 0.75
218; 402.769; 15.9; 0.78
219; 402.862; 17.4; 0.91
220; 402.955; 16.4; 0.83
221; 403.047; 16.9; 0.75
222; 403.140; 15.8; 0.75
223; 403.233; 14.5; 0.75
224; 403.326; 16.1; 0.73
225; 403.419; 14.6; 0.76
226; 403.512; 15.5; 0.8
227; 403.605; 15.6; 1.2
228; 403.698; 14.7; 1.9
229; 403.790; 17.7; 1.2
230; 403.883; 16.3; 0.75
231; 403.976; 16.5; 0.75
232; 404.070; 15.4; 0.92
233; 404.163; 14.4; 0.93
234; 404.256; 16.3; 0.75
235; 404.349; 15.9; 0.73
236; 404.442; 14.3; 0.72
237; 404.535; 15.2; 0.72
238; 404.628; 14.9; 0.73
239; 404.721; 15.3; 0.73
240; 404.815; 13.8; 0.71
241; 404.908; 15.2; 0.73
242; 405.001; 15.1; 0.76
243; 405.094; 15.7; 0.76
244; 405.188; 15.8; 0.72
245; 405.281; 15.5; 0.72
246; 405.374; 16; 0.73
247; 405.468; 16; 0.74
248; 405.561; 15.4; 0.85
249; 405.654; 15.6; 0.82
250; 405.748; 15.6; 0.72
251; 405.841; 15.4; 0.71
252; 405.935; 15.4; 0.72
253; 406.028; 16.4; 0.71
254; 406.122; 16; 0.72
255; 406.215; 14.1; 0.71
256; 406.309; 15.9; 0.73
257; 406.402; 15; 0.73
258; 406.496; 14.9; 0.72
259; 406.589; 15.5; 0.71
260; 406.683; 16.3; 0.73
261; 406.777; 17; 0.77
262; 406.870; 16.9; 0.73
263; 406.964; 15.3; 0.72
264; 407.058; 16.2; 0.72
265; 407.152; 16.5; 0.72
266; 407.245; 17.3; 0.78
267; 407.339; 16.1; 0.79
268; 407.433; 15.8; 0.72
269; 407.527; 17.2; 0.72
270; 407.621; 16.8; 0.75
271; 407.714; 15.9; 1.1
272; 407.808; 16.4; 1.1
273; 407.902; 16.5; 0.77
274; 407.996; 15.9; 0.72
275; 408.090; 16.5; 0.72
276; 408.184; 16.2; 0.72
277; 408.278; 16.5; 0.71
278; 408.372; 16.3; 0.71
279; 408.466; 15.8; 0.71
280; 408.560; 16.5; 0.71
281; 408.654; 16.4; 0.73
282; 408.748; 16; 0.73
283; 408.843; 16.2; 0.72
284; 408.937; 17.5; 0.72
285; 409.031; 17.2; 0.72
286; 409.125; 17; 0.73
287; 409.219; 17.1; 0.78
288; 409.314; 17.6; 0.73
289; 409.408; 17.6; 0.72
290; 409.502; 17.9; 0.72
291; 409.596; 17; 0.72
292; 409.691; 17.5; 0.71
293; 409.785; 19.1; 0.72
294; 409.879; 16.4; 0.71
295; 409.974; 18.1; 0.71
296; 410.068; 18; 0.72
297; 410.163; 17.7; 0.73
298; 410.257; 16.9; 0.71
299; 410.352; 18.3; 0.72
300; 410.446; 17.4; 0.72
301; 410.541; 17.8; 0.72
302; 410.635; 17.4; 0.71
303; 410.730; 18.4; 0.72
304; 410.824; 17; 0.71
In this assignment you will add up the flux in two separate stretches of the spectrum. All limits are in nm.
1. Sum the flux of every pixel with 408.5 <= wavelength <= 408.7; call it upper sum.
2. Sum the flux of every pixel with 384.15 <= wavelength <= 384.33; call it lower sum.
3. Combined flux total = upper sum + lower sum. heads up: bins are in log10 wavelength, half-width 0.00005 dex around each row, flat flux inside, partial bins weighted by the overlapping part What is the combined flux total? 72.1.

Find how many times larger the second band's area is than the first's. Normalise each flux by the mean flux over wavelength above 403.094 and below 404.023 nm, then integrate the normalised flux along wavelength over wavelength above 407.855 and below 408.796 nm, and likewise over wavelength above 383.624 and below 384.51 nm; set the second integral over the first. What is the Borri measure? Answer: 1.11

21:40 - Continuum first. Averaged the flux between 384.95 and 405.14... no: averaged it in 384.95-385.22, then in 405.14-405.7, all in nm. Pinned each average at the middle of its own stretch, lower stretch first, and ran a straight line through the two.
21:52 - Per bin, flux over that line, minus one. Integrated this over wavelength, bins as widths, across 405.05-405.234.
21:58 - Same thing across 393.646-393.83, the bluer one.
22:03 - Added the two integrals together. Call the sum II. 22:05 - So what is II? -0.012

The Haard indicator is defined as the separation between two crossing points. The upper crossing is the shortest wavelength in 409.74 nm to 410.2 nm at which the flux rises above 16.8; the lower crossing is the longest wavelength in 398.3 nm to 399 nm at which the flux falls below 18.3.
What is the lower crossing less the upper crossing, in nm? -10.80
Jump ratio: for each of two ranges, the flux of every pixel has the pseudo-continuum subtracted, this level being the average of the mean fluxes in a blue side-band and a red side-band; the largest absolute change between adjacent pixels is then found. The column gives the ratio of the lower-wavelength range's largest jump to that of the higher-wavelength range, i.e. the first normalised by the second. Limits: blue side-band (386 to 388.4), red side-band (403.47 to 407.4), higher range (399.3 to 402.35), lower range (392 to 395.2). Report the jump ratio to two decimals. 1.47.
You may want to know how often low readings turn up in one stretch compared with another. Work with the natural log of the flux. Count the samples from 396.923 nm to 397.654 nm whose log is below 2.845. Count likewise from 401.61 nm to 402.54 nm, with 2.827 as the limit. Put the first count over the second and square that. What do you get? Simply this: 0.2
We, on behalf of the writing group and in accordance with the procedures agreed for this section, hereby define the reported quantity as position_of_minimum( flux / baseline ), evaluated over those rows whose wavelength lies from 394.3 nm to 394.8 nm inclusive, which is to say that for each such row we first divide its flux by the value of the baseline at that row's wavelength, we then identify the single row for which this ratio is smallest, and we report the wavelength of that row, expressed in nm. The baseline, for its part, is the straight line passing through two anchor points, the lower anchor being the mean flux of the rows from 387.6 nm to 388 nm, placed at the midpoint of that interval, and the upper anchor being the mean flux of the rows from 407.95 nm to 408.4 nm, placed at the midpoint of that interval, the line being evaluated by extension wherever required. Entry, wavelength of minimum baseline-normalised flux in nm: 394.417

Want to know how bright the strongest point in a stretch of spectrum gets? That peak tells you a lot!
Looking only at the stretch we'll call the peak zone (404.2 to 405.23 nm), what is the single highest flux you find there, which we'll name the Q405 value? 16.3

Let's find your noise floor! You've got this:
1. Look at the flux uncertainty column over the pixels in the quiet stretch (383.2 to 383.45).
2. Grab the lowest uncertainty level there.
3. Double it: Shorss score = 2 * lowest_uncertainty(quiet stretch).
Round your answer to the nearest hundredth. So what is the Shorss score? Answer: 1.80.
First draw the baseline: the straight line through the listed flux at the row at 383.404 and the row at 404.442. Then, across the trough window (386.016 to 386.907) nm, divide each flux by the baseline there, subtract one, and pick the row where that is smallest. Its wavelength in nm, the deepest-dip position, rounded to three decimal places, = 386.061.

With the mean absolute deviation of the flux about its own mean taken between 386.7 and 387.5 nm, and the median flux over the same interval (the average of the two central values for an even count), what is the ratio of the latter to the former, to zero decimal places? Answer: 28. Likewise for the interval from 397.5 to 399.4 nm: 35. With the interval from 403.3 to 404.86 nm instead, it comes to 21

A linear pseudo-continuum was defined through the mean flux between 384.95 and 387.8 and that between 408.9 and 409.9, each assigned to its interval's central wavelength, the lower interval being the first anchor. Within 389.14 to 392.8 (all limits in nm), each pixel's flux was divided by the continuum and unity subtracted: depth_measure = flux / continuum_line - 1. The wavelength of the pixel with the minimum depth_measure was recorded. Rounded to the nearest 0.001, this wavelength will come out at 390.532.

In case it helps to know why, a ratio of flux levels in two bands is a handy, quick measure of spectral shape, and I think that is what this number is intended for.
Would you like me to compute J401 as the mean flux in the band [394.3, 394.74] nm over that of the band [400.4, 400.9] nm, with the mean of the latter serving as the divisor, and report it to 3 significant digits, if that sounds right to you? 1.01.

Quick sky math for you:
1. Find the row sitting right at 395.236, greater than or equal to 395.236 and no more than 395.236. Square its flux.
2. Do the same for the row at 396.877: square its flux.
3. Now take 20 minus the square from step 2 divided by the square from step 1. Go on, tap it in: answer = 18.92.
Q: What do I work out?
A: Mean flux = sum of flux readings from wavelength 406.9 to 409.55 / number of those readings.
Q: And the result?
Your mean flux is 16.6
